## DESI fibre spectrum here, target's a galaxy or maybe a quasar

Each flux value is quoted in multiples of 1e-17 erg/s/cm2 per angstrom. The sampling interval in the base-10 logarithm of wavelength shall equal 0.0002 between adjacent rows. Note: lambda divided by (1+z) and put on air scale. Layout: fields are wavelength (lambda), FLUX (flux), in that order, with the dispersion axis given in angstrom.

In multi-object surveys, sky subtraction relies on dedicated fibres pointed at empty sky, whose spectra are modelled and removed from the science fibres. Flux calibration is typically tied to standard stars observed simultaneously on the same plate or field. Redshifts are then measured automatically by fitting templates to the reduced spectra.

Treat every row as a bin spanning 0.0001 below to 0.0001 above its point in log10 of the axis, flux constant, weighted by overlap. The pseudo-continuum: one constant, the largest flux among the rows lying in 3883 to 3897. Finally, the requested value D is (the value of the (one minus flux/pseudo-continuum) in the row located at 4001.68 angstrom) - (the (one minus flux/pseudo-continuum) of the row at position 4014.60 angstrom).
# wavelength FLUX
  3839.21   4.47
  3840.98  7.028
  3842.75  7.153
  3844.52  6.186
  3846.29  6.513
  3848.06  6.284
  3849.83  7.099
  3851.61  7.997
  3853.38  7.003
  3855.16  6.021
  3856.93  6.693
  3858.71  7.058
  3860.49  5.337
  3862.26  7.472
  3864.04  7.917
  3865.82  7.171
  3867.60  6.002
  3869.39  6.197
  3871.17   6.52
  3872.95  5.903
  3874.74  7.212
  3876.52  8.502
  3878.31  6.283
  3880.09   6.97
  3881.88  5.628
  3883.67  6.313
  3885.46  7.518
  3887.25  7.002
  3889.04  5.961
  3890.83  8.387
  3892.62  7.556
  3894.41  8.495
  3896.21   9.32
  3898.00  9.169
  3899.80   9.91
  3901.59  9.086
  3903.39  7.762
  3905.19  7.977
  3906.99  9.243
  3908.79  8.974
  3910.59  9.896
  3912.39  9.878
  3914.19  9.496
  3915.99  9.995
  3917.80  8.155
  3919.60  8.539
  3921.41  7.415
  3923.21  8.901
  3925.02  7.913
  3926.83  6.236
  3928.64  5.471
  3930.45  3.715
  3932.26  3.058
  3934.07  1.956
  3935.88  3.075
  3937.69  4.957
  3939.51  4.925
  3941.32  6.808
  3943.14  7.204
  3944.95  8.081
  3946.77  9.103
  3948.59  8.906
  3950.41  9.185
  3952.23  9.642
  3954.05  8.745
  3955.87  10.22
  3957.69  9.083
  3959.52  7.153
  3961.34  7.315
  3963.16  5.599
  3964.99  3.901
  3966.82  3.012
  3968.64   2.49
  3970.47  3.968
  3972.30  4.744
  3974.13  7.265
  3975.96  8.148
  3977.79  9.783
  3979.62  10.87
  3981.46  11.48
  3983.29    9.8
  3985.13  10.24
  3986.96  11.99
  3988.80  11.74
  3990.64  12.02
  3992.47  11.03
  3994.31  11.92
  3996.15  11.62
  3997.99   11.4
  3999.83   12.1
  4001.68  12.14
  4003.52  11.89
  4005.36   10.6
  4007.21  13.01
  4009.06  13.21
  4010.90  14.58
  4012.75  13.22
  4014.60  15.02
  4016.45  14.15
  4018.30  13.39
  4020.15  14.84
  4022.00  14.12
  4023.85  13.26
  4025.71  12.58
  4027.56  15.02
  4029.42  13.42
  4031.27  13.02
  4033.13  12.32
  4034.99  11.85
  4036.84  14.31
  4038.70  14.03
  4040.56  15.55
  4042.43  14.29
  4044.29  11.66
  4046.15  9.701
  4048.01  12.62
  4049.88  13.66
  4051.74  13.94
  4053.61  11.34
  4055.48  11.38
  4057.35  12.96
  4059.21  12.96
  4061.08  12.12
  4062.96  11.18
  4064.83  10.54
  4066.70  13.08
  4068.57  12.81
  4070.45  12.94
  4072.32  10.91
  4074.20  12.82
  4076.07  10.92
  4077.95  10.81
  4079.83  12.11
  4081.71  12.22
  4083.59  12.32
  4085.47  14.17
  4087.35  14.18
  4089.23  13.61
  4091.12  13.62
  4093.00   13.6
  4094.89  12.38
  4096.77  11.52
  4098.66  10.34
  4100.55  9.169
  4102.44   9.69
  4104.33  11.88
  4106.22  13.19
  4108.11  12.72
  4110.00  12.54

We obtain 0.31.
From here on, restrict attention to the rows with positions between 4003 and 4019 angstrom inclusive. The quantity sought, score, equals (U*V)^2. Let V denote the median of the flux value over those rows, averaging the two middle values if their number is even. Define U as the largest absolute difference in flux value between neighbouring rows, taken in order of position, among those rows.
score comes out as 1015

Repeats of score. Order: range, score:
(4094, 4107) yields 636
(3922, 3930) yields 141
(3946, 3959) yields 180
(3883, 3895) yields 333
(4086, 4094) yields 60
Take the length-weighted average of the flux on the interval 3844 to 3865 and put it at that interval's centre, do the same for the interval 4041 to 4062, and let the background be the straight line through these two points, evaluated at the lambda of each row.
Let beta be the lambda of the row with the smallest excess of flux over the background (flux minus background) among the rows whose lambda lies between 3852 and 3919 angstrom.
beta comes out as 3881.88 angstrom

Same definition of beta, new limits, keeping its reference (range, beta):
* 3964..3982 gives 3968.64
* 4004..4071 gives 4046.15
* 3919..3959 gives 3934.07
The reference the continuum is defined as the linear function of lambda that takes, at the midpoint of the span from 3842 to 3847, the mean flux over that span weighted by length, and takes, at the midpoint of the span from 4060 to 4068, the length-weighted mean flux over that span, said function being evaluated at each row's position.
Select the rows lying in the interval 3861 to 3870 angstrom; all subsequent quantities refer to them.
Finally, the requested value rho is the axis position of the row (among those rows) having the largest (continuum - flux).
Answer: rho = 3867.60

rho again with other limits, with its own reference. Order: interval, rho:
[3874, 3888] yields 3881.88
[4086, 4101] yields 4100.55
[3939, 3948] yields 3939.51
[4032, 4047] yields 4046.15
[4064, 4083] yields 4077.95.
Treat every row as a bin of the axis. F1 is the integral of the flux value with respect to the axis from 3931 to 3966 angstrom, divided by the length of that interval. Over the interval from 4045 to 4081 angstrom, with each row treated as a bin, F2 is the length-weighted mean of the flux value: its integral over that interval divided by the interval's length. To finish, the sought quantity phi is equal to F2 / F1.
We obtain 1.8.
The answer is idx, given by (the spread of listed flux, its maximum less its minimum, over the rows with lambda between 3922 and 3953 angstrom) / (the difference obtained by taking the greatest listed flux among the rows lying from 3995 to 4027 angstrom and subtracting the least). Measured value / 1.7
